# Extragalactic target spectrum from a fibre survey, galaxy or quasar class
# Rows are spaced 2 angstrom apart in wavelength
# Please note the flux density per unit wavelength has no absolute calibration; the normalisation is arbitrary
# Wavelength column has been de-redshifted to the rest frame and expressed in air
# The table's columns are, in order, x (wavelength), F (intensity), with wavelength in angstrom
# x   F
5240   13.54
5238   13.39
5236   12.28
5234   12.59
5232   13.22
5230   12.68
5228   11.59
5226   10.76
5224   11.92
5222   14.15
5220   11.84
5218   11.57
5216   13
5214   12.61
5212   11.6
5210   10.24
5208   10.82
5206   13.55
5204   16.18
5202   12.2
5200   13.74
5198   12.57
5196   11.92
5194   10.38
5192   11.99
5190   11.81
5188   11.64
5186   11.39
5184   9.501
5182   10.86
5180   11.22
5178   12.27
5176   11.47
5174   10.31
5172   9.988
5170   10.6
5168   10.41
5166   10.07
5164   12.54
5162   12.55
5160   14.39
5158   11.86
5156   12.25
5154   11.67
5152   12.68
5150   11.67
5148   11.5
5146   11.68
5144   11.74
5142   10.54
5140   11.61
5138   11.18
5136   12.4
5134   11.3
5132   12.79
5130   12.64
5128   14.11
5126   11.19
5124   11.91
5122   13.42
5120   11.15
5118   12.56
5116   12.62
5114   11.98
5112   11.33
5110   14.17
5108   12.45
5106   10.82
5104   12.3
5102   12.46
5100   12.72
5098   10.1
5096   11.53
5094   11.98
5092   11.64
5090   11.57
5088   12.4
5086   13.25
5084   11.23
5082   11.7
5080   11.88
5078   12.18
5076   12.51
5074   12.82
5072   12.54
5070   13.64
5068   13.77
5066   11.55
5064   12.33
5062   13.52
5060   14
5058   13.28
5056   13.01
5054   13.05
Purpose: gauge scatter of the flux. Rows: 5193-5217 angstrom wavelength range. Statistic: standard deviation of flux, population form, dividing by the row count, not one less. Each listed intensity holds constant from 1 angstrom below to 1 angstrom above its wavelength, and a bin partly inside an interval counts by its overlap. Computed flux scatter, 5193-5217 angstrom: 1.58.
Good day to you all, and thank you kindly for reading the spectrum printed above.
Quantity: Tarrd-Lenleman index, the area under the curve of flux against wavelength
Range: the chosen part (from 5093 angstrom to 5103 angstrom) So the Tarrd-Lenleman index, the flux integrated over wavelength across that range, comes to 118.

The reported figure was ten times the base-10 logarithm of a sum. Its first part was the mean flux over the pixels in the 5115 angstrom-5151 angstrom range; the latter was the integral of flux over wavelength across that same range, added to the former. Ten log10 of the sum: 26.5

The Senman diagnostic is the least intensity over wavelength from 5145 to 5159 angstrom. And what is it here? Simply 11.5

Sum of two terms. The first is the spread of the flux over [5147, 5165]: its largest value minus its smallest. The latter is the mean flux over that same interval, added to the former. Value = 15.2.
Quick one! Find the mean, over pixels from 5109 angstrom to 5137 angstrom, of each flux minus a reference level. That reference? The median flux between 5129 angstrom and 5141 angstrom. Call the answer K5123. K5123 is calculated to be 0.4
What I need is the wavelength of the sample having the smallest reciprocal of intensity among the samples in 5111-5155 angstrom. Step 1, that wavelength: 5128 angstrom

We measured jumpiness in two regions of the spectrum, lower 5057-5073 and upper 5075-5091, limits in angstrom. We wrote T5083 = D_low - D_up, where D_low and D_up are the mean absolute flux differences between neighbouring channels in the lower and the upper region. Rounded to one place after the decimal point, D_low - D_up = 0.2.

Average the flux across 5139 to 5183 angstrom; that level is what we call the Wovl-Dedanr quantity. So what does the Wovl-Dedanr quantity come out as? 11.5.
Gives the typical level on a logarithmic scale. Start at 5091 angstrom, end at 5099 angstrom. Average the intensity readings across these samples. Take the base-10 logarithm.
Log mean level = 1.05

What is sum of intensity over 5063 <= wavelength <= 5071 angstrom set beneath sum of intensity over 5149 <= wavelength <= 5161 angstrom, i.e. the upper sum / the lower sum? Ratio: 1.45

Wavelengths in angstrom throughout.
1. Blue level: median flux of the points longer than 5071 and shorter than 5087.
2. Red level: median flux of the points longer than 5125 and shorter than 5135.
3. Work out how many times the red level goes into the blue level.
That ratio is 0.98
